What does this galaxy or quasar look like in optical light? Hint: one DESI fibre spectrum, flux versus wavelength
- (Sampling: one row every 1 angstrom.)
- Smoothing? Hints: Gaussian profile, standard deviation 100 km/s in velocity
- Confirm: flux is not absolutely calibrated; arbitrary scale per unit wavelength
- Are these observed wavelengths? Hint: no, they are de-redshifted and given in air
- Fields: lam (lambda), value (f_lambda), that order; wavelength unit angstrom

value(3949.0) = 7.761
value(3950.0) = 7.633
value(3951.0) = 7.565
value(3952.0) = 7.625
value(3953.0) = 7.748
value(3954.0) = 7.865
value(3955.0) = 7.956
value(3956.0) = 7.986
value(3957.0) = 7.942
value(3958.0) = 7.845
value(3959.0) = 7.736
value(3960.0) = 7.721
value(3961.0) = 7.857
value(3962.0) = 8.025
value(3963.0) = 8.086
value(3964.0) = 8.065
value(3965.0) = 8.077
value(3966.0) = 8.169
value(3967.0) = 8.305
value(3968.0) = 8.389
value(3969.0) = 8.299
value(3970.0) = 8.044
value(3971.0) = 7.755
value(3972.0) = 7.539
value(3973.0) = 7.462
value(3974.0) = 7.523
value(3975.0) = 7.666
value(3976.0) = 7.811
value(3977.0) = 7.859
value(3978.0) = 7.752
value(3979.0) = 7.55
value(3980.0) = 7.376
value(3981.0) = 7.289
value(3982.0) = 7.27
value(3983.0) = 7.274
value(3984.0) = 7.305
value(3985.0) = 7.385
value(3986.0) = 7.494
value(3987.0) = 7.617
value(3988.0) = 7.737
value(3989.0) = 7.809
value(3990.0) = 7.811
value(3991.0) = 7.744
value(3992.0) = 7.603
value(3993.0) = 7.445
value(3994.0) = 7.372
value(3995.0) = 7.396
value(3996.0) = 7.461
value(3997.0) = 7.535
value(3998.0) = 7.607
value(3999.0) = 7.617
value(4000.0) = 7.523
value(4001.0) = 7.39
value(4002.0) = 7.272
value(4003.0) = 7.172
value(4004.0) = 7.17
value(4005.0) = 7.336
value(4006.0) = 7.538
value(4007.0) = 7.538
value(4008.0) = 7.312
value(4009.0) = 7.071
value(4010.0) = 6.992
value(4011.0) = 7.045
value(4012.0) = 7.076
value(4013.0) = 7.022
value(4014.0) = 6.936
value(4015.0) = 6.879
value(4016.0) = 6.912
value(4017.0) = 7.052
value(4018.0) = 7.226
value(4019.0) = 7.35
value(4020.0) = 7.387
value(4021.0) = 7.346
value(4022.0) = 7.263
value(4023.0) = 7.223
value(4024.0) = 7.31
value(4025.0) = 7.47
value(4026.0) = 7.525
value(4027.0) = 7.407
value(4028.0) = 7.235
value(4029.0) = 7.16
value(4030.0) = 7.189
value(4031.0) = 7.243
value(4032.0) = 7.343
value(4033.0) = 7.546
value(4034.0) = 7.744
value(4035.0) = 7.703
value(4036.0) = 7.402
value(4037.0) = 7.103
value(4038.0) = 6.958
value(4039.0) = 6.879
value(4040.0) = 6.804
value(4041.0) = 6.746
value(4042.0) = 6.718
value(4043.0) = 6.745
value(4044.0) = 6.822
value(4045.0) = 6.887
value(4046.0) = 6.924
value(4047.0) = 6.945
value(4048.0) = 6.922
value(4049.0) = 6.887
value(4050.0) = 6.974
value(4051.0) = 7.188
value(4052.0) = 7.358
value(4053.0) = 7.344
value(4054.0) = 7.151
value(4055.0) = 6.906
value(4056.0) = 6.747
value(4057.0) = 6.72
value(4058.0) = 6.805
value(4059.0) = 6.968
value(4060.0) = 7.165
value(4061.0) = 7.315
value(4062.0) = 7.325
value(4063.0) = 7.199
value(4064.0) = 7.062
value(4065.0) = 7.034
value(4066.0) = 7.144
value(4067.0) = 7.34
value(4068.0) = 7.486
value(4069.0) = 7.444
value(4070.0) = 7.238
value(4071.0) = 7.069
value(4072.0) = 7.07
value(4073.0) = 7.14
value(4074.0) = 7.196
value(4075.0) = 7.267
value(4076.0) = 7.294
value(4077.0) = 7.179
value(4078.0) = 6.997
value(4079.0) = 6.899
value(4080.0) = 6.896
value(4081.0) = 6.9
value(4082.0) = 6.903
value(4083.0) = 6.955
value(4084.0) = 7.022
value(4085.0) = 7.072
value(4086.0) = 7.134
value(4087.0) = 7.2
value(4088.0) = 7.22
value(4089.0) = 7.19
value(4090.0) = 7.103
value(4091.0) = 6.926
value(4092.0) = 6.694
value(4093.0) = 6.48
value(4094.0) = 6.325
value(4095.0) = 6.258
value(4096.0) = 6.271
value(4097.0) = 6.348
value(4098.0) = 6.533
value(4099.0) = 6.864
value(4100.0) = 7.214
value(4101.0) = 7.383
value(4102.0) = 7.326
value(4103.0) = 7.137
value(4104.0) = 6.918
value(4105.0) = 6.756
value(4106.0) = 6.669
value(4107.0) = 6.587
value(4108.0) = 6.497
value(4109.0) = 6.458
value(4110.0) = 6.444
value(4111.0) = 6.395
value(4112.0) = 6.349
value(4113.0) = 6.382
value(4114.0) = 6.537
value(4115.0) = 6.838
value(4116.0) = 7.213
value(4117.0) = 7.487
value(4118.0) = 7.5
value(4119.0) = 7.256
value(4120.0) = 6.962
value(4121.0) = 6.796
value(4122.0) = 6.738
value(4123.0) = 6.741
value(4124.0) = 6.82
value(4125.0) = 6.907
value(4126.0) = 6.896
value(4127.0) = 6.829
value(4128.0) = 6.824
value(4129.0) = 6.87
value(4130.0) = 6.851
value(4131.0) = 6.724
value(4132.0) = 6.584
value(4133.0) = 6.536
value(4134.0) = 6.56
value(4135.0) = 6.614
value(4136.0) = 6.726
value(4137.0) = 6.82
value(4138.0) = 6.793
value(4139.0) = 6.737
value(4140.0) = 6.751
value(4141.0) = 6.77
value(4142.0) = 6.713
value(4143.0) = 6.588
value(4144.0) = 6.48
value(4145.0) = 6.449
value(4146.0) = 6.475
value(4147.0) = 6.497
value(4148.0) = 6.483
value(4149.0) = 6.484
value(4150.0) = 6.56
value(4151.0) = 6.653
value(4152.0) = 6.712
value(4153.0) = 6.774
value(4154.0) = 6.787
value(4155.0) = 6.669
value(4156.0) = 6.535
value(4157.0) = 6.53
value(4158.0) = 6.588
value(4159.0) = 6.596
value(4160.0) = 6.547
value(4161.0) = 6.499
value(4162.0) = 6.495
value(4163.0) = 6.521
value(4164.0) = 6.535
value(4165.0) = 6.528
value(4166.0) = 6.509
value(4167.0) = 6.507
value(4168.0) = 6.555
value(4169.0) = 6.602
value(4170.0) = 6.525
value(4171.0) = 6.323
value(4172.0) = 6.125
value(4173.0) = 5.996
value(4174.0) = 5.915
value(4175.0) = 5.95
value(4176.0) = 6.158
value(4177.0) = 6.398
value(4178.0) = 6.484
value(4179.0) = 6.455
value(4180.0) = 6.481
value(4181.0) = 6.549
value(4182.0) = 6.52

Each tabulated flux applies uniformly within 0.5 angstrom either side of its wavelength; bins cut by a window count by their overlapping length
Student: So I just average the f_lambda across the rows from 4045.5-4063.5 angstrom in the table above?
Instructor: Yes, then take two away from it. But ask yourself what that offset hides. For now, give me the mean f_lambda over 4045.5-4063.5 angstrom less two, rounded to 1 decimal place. 5.0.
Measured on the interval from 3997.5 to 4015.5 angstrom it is 5.2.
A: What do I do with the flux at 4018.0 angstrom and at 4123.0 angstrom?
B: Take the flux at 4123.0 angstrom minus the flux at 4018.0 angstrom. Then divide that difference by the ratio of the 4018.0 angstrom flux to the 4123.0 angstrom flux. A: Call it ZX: -0.45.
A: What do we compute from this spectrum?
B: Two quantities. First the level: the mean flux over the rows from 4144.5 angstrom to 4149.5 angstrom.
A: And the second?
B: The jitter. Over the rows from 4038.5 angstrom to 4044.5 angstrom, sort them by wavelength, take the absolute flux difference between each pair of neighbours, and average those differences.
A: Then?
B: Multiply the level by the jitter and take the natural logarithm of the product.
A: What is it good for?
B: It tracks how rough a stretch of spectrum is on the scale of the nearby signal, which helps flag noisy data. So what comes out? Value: -1.1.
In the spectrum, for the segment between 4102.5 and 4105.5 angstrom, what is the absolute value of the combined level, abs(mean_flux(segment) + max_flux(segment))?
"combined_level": 14.1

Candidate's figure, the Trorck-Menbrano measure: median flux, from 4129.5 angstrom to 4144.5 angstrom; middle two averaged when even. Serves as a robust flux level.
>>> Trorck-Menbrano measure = 6.7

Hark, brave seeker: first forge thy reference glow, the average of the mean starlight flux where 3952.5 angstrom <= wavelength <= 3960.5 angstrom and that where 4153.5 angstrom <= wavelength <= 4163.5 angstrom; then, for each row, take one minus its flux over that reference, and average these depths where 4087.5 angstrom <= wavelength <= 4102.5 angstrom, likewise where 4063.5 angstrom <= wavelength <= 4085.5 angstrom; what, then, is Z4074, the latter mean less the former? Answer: -0.043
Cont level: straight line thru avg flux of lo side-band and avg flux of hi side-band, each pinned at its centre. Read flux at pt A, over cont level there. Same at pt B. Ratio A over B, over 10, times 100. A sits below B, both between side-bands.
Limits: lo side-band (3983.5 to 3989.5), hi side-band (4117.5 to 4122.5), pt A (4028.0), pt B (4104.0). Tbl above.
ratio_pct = 10.0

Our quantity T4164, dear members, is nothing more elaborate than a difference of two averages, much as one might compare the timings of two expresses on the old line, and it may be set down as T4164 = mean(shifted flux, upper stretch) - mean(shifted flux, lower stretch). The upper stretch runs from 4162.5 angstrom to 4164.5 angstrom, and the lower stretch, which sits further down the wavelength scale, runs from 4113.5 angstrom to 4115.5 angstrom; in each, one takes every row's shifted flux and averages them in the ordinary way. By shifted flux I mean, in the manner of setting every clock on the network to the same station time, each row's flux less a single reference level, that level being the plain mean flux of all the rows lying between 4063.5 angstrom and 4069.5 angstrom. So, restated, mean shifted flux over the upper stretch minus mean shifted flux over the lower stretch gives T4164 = -0.16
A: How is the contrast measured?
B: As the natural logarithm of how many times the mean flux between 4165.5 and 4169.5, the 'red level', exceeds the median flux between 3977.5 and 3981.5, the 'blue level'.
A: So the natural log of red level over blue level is -0.13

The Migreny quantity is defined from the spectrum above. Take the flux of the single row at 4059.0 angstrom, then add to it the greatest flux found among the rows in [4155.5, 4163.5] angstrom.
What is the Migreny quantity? 13.6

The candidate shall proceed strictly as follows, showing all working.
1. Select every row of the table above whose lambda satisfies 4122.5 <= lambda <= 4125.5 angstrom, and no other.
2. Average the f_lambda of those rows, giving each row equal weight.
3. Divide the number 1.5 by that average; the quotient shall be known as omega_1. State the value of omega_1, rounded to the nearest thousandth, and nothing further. 0.220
